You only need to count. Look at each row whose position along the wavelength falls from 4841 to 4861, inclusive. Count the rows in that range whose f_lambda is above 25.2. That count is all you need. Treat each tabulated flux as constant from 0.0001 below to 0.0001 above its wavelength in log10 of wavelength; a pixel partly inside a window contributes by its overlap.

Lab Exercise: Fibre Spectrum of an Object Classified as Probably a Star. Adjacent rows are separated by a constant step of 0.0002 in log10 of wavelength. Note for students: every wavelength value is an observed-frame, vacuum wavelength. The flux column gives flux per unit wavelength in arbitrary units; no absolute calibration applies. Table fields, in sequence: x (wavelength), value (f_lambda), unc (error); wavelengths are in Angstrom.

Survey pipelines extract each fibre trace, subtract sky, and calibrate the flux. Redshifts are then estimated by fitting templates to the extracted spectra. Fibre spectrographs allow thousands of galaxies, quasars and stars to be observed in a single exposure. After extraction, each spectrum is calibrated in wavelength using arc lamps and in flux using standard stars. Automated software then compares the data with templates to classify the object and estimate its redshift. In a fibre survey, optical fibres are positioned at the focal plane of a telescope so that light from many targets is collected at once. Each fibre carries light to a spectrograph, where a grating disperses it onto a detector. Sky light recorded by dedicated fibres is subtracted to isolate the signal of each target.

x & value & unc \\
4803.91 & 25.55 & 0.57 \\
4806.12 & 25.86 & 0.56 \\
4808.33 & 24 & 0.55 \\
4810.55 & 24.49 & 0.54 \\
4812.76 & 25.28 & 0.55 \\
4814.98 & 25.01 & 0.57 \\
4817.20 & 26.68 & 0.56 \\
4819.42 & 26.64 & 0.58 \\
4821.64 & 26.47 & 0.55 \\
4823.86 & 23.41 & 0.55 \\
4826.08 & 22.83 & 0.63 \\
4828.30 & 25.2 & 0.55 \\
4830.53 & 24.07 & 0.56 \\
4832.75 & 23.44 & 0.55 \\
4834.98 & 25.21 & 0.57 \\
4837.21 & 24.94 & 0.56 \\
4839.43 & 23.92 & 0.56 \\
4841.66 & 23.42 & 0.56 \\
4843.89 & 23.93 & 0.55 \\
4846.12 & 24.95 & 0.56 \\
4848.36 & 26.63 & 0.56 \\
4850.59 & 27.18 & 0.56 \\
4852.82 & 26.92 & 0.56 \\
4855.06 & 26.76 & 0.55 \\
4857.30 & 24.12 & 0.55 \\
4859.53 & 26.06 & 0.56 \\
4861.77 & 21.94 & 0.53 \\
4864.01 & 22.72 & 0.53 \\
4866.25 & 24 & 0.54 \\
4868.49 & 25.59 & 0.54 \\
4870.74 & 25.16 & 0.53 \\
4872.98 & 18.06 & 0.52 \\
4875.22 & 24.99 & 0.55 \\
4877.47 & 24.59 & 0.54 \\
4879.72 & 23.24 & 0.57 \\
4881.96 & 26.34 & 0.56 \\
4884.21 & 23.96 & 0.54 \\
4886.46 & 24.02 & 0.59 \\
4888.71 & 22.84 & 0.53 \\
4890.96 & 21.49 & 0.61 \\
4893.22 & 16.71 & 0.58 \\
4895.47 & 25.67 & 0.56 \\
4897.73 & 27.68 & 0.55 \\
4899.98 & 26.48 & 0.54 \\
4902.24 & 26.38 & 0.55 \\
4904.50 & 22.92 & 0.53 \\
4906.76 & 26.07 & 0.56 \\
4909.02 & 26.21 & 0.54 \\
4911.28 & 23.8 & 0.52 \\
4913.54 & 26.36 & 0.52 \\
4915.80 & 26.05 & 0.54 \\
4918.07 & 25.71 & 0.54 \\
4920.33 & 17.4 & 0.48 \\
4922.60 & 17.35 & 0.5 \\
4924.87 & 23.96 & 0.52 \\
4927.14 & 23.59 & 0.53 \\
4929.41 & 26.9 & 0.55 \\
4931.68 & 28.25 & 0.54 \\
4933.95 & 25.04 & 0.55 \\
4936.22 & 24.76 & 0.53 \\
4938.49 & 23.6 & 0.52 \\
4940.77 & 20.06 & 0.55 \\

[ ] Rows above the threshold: 5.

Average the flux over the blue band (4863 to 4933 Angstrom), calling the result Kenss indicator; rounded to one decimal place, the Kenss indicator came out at 24.0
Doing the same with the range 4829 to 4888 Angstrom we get 24.5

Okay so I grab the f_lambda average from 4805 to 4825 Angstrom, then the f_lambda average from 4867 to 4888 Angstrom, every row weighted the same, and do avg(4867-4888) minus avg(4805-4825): -1.3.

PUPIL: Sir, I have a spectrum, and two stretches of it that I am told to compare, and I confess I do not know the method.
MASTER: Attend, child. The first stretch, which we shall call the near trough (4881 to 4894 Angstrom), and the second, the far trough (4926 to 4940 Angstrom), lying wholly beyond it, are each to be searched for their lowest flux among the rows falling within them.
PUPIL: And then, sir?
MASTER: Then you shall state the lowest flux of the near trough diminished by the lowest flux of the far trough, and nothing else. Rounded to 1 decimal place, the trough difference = -6.9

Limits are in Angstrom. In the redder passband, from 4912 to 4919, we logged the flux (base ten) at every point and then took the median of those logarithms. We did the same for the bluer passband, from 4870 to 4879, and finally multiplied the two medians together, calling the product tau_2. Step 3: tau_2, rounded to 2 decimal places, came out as 1.97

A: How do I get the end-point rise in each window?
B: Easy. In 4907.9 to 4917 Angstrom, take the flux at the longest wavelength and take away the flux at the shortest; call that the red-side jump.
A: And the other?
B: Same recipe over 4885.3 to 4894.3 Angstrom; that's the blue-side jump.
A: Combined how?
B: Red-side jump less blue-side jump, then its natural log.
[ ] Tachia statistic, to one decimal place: 2.0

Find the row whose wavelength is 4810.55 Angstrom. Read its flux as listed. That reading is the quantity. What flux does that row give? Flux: 24.49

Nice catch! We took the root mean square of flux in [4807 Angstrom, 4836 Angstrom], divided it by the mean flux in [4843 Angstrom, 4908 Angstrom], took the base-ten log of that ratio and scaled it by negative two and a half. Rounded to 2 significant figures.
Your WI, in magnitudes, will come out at -0.020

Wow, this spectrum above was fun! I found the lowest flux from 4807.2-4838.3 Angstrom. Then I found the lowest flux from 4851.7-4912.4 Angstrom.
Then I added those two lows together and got 39.5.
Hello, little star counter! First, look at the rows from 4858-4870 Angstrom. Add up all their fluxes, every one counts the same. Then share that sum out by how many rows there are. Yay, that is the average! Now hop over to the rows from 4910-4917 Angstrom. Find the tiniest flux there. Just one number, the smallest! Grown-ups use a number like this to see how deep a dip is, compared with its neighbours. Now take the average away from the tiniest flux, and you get 0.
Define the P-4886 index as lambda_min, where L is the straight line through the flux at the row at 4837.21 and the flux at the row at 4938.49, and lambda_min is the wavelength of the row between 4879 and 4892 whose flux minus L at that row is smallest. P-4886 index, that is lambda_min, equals 4890.96 Angstrom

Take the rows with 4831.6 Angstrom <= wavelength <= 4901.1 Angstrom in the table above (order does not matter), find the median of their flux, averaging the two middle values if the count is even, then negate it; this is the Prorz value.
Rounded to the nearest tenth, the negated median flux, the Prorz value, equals -24.6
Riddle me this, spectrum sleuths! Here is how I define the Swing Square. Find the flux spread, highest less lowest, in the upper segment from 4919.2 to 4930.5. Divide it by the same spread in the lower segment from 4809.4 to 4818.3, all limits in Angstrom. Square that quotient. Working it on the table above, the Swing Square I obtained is 19.0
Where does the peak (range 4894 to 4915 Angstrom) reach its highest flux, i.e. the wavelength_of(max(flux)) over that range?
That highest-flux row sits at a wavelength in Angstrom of 4897.73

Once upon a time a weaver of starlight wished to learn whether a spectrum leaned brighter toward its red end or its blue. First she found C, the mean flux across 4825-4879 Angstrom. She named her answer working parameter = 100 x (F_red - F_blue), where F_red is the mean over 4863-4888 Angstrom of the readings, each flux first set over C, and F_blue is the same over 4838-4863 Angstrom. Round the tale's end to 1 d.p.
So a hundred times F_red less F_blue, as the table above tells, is -4.9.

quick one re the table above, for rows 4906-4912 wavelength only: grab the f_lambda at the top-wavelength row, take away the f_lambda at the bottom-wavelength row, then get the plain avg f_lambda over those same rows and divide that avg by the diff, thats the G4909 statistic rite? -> -11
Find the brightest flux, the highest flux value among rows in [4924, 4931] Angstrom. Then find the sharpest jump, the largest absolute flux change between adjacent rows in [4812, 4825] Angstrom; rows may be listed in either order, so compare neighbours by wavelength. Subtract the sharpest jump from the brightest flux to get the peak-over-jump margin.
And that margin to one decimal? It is 23.8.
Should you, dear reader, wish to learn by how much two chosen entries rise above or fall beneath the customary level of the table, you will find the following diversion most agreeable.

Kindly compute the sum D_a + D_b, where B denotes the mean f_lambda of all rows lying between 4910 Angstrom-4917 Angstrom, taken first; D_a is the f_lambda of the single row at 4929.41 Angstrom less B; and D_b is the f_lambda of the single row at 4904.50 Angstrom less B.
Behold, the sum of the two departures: -1.0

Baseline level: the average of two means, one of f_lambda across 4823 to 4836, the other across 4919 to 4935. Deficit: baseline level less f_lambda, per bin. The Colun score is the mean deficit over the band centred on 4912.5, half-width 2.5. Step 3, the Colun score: -1.5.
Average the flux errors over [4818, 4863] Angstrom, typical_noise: 0.560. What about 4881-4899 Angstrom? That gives 0.565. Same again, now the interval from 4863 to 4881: 0.540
